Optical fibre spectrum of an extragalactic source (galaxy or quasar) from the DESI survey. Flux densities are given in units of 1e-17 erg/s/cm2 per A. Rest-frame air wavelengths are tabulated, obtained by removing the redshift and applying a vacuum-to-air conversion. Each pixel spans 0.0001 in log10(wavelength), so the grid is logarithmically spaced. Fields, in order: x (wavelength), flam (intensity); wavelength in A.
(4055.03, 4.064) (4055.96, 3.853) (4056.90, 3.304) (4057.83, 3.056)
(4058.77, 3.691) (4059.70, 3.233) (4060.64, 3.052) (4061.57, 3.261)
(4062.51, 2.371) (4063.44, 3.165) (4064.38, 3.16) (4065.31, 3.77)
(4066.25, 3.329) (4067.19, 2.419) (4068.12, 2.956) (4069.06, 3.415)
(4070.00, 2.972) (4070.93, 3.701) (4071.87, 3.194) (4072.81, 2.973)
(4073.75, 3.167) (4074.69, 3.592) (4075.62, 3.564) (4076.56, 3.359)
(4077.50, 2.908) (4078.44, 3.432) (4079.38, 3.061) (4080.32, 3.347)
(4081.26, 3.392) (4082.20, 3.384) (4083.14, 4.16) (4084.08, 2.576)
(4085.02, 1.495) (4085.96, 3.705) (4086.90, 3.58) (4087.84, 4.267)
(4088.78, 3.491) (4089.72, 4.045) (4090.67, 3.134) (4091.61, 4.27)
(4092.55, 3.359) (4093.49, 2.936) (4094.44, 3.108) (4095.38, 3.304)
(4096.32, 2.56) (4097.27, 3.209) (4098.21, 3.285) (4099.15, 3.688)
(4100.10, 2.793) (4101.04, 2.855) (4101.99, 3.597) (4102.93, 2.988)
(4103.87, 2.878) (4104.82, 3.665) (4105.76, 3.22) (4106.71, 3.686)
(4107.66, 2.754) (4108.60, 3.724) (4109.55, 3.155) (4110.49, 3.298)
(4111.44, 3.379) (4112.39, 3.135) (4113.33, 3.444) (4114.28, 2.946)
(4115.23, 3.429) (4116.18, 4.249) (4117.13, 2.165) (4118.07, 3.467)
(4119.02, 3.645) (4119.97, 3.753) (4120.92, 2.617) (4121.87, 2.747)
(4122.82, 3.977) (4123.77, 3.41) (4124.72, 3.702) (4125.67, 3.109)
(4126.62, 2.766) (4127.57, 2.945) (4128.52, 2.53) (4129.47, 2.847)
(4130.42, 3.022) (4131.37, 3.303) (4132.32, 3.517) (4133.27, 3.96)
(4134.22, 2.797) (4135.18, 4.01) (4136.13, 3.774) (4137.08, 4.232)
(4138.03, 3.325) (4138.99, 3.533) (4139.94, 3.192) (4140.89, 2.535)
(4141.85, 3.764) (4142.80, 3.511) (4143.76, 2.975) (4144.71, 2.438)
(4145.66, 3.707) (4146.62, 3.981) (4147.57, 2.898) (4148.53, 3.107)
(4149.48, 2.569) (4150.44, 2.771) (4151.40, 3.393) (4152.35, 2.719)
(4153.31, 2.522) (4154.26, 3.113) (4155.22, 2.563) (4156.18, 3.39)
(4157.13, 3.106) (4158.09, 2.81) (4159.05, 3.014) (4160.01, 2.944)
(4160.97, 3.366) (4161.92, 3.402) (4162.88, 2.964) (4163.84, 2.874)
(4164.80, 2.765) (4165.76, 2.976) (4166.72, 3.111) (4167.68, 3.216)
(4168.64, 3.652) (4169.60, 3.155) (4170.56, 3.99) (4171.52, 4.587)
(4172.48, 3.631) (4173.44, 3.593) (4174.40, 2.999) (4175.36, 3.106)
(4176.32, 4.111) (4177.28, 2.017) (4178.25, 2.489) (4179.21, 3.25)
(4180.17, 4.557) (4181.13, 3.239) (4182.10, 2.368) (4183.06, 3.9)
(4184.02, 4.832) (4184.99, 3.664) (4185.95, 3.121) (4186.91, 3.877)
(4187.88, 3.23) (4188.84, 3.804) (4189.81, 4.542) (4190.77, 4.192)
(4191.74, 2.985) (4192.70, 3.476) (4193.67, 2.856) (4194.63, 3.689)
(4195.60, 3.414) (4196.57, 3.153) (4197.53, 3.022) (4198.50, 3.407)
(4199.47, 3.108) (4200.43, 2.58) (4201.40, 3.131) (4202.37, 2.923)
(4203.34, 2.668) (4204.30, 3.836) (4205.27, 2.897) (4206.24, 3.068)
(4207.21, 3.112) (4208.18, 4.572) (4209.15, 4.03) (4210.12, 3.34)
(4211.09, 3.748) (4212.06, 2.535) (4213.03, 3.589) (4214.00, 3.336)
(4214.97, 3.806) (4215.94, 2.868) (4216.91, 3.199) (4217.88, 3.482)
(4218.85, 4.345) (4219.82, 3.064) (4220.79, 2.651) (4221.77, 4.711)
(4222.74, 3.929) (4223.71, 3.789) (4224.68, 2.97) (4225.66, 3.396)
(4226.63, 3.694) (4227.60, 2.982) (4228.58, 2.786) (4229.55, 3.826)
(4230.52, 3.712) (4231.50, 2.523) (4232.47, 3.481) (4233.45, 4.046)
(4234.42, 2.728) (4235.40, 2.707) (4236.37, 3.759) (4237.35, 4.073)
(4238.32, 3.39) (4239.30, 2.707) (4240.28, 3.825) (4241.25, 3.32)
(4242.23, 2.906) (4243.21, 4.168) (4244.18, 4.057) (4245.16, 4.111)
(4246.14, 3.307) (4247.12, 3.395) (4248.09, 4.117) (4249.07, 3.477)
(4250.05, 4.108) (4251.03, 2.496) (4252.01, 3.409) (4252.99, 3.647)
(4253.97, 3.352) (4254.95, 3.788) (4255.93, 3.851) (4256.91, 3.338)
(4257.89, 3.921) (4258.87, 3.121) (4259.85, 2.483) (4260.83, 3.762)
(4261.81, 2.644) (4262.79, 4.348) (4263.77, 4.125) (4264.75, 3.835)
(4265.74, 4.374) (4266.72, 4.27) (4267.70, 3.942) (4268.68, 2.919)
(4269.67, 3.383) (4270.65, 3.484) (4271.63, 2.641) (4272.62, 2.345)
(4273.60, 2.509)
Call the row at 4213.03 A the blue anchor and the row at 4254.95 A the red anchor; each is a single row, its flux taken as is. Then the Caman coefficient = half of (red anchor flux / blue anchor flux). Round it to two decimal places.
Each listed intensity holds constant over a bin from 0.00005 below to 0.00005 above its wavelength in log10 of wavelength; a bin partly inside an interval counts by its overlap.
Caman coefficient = 0.53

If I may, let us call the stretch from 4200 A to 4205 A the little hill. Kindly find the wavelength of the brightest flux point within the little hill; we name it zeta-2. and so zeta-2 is 4204.30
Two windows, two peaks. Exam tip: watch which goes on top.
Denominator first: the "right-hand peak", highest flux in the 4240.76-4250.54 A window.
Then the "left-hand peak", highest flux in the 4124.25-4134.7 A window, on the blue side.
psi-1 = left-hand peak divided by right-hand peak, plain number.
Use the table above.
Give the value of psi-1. 0.950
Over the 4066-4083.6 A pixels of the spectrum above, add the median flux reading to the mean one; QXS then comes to 6.63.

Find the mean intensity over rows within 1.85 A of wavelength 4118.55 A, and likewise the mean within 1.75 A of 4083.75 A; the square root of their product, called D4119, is 3.1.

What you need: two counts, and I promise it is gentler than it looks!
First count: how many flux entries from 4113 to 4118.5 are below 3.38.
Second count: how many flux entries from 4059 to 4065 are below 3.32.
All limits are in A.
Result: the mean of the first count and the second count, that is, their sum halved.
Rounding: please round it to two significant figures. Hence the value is 4.0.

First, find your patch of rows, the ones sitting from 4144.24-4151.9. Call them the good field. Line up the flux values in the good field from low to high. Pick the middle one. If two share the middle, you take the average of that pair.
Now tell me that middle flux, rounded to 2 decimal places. 3.00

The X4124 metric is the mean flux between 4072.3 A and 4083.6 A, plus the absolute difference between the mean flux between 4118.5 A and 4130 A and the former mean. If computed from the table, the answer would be 3.55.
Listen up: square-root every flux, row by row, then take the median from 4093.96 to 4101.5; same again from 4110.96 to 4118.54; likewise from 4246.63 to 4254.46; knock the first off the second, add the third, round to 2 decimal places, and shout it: 1.92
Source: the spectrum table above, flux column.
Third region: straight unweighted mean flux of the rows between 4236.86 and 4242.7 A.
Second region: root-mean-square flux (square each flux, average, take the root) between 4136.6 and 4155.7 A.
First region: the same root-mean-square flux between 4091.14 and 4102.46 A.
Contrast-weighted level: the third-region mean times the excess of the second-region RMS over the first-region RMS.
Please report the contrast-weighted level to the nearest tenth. -0.3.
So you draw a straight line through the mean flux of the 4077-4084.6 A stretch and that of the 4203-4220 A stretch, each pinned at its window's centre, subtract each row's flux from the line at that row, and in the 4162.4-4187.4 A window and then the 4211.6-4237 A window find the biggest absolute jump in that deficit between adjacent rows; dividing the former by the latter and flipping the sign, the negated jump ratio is -1.0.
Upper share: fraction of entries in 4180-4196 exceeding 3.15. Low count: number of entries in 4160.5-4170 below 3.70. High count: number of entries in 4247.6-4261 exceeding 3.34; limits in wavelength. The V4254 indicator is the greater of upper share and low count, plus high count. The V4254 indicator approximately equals 20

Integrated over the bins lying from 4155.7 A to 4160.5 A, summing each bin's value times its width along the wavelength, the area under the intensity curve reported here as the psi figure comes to 14.6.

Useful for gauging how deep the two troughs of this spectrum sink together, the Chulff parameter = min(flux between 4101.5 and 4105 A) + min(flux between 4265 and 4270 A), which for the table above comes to 5.8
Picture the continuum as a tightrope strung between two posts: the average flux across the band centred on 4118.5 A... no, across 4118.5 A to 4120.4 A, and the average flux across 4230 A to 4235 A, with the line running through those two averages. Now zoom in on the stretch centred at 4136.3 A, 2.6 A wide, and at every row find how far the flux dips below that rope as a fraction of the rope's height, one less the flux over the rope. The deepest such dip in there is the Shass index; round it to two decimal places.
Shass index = -0.04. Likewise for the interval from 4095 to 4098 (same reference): 0.32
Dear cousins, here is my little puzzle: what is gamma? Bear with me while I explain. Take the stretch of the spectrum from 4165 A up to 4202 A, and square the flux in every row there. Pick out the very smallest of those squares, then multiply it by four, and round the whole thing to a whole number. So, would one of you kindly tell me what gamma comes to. 16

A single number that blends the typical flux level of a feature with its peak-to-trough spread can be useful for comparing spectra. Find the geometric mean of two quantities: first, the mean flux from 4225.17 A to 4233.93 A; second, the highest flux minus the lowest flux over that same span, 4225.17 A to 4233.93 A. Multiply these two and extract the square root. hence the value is 2.27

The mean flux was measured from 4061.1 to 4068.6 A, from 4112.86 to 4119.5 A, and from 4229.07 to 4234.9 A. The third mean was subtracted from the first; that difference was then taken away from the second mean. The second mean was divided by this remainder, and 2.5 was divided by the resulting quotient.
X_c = 2.75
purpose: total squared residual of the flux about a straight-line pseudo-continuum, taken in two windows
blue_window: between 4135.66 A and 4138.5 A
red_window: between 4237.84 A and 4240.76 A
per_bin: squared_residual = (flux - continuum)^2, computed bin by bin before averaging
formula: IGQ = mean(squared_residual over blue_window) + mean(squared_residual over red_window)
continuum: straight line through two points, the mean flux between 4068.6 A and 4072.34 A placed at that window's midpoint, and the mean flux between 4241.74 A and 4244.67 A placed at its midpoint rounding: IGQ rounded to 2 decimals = 0.60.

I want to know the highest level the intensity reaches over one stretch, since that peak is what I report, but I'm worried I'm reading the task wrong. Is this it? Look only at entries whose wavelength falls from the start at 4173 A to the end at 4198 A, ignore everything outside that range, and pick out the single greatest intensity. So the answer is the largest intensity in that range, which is 4.832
